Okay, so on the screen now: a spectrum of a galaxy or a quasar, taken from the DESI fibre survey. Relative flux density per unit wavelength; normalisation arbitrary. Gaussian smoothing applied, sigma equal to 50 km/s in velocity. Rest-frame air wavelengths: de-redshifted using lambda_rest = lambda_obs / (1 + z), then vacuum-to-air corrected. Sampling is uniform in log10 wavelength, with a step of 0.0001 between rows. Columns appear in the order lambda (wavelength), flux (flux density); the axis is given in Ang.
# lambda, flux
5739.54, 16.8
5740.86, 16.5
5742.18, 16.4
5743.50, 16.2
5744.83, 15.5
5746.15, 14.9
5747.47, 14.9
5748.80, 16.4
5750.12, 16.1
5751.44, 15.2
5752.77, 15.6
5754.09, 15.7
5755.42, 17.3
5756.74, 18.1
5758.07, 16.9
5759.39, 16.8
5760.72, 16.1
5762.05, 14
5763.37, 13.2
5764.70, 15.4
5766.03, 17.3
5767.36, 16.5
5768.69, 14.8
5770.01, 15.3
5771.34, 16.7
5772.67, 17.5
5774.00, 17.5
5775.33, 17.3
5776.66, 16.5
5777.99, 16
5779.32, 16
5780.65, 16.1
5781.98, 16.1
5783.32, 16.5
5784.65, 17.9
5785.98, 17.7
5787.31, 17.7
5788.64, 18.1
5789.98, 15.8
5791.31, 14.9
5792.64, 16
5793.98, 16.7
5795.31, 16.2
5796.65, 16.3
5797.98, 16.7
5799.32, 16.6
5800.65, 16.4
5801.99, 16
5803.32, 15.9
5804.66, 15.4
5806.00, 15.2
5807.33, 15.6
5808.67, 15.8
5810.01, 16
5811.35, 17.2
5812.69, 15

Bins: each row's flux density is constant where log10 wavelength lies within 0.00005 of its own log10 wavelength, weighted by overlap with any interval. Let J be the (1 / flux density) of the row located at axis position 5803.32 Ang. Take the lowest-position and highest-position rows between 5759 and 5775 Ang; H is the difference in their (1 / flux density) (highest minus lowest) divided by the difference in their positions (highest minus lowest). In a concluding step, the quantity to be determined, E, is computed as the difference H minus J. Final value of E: -0.0631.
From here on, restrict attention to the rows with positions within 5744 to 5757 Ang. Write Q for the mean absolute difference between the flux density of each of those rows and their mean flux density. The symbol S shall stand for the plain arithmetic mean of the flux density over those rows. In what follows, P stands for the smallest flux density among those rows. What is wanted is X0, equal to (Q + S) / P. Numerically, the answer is 1.13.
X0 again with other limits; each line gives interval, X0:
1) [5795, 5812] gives 1.09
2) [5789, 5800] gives 1.11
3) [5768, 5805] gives 1.16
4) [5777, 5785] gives 1.06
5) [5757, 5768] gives 1.28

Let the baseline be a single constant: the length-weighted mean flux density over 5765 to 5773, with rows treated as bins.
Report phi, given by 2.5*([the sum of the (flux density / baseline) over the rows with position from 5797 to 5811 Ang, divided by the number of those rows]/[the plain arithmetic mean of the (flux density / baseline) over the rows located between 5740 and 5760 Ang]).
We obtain 2.47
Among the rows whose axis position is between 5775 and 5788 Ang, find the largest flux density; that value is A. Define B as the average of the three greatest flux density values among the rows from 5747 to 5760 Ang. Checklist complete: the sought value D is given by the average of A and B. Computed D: 17.7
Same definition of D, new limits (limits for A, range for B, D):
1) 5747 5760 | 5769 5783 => 17.8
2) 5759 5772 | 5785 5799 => 17.6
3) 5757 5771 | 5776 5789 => 17.6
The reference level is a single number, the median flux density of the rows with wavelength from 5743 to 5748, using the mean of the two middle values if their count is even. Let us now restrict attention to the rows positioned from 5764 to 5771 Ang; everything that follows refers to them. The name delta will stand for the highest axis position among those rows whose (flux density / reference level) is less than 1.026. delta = 5770.01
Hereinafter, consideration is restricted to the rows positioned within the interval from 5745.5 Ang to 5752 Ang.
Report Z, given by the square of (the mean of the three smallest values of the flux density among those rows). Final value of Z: 225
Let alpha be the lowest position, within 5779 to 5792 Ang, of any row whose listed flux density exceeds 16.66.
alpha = 5784.65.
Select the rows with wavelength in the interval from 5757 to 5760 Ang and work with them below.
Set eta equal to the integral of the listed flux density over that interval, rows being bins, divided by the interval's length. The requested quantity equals 17.0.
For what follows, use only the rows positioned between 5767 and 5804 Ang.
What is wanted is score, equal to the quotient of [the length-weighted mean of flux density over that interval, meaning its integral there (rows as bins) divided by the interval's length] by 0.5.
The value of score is 33.0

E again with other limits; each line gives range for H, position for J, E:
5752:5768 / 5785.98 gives -0.0567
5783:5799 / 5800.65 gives -0.0610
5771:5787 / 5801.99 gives -0.0627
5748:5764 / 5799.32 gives -0.0592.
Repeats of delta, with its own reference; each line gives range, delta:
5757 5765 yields 5764.70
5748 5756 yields 5751.44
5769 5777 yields 5770.01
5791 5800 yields 5791.31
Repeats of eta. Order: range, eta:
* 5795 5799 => 16.4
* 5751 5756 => 15.9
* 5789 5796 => 16.0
